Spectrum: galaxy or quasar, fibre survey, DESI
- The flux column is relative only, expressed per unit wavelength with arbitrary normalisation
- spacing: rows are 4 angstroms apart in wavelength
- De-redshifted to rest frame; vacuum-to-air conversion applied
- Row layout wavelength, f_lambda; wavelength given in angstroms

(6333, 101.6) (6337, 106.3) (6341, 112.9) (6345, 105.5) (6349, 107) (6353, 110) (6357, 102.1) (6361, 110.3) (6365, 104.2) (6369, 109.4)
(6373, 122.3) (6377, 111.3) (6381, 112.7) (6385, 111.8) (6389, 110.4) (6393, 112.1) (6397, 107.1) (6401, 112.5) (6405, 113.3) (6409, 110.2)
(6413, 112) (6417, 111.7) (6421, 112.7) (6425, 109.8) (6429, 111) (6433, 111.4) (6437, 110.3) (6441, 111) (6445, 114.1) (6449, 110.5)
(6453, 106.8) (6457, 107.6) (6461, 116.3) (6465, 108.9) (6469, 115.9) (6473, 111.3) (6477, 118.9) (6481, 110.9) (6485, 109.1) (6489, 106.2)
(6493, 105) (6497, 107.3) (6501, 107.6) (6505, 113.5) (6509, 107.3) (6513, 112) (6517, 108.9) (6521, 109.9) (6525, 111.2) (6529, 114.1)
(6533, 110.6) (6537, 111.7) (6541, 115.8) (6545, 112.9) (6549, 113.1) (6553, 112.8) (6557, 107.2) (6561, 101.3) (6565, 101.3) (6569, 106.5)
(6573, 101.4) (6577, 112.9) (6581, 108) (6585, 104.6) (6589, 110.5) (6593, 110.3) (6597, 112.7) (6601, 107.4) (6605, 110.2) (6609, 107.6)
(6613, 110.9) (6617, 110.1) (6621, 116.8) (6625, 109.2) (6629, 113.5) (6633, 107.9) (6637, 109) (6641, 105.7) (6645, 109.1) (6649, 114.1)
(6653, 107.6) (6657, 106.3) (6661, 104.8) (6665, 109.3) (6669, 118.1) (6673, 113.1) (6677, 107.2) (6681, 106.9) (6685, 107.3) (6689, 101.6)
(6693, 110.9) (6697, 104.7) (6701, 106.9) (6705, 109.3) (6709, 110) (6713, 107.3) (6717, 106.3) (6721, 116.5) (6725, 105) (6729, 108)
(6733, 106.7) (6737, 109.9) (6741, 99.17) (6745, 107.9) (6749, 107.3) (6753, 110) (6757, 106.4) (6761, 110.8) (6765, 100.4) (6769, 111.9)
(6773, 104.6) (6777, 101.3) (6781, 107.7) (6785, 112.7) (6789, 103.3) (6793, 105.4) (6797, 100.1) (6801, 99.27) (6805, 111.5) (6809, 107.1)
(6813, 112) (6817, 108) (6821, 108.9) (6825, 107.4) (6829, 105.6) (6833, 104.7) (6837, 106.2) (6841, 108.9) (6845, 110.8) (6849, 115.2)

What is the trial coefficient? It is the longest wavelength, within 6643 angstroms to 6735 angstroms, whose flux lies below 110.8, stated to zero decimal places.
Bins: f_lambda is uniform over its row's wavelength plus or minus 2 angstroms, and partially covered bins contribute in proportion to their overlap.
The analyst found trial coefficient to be 6733 angstroms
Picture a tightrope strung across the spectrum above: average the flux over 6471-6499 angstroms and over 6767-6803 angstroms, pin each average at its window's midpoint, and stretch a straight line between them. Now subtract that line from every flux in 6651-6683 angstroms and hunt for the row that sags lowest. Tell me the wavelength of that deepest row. 6661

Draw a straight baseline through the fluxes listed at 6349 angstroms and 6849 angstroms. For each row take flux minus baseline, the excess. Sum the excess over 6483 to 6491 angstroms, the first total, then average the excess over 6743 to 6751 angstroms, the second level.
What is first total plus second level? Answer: -9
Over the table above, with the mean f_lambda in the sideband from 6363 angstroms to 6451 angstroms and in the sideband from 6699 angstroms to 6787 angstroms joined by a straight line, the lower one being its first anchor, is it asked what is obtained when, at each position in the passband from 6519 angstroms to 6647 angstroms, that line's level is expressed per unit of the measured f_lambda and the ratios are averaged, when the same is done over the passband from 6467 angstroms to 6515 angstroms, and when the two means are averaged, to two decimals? 1.00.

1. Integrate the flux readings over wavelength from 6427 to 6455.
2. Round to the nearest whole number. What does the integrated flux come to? 3100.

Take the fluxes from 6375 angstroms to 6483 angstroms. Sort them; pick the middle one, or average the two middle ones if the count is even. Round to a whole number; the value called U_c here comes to 111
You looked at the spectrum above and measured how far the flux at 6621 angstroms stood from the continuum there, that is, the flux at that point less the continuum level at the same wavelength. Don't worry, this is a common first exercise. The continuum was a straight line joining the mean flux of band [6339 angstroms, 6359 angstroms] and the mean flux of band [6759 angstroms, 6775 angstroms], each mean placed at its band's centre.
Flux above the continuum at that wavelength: 9.7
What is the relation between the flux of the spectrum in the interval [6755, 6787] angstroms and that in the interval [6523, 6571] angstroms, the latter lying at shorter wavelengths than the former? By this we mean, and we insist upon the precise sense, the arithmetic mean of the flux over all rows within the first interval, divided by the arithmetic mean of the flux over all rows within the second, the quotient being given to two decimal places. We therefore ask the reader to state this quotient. 0.97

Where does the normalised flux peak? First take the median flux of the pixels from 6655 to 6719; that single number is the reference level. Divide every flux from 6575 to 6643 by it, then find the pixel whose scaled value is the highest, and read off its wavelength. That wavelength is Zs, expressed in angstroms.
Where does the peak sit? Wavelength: 6621 angstroms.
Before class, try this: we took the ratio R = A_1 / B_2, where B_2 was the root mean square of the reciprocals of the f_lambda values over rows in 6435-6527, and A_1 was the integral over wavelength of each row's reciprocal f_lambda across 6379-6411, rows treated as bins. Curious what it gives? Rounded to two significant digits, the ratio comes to 32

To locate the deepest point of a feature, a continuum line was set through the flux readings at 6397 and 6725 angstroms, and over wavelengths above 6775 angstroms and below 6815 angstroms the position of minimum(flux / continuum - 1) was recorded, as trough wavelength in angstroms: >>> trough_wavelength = 6801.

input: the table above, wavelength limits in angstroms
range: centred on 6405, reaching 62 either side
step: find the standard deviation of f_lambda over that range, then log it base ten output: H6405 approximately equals 0.56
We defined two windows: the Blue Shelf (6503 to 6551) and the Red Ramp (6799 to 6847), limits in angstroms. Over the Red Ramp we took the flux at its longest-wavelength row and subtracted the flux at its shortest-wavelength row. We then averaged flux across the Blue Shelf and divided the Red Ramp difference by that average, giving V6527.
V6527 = 0.10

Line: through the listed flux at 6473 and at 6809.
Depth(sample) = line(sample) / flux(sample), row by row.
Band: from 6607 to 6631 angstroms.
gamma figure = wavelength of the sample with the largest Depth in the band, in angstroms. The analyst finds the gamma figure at 6609 angstroms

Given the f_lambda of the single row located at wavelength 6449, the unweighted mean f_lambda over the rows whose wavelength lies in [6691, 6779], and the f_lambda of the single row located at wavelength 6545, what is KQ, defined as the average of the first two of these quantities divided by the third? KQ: 0.96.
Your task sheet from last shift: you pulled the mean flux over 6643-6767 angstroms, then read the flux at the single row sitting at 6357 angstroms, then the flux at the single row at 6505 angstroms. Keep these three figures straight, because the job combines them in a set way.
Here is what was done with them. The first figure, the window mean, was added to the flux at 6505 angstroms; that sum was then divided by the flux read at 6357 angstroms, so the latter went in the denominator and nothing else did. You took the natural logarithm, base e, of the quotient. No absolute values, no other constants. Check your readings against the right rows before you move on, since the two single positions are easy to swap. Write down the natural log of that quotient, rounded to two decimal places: 0.77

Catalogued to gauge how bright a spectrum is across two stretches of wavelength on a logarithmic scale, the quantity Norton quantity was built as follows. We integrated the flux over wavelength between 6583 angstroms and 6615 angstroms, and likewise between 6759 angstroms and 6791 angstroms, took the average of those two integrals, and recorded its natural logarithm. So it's 8.15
